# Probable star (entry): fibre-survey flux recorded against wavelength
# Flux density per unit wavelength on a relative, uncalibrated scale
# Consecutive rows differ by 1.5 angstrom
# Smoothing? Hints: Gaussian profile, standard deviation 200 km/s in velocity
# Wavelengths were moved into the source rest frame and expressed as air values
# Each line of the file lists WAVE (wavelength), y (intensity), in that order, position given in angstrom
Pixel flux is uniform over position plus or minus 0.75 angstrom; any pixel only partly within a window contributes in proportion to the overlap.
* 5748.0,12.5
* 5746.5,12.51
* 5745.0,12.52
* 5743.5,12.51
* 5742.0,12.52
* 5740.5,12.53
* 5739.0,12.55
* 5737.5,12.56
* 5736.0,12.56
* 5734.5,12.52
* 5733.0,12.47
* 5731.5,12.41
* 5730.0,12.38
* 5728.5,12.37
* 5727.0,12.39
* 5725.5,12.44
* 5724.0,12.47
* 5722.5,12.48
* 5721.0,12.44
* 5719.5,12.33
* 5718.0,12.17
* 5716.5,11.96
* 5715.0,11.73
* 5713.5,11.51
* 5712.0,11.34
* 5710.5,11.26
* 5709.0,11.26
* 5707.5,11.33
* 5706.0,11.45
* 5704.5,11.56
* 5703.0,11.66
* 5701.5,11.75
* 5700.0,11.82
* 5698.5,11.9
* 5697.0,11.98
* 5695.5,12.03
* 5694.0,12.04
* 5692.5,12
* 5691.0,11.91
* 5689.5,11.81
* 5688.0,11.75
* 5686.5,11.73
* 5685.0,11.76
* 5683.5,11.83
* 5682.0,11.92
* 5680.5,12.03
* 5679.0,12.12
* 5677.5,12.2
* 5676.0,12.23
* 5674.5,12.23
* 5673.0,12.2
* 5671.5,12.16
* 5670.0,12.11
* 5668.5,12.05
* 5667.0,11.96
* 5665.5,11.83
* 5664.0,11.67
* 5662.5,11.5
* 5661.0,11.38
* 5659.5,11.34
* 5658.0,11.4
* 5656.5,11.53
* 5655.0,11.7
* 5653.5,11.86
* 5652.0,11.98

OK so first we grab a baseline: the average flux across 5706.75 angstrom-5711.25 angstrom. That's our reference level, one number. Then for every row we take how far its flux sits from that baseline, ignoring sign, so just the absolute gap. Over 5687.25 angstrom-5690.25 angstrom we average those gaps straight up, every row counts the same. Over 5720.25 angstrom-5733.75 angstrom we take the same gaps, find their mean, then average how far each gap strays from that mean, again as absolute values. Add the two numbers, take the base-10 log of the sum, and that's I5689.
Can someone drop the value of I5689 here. -0.27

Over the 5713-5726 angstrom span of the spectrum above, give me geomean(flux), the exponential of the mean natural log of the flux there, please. 12.17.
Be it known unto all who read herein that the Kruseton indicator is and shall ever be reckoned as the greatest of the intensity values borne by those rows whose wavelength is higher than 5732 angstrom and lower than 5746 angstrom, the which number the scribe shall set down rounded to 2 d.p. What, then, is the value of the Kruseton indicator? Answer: 12.56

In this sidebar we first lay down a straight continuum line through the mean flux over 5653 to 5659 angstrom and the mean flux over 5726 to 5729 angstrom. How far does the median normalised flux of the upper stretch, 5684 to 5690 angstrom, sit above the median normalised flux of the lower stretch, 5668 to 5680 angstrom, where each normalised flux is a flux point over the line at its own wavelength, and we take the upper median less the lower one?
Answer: -0.05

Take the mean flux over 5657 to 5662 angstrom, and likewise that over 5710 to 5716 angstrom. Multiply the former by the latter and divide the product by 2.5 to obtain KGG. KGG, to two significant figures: 52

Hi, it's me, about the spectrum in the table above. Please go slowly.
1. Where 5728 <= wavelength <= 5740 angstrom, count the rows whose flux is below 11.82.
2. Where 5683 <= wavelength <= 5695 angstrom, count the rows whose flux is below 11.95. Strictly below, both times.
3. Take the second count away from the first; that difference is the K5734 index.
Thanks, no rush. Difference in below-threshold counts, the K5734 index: -6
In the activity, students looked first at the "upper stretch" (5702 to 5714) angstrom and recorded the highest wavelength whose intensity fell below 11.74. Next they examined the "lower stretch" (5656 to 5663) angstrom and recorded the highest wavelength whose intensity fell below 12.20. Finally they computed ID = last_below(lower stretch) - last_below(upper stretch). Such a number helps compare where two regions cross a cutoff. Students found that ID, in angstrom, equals -51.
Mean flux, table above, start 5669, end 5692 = 12.0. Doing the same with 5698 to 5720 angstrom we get 11.7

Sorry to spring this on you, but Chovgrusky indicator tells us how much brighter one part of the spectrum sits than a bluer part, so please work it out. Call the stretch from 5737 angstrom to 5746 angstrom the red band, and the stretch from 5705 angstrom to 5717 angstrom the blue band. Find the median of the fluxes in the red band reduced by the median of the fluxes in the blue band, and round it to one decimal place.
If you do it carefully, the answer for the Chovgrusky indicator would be 1.1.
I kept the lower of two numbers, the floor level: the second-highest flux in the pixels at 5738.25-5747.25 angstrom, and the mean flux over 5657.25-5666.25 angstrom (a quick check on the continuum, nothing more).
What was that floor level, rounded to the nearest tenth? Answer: 11.5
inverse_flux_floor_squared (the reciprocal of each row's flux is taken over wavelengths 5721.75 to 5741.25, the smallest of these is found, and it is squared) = 0.0063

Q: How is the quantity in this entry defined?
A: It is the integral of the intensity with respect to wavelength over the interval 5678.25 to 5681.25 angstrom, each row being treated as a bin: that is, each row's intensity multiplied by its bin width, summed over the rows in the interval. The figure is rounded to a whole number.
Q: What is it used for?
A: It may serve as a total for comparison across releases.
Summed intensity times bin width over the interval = 36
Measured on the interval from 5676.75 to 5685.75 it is 108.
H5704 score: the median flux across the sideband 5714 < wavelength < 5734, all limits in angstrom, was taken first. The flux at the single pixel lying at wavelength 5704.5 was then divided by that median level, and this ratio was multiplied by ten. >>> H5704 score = 9.33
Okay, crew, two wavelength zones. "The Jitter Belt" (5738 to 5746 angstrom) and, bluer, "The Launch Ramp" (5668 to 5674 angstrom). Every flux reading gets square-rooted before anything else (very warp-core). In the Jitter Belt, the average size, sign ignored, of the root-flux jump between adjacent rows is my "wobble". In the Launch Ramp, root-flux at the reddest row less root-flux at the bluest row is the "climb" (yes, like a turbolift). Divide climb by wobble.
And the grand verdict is 12.2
